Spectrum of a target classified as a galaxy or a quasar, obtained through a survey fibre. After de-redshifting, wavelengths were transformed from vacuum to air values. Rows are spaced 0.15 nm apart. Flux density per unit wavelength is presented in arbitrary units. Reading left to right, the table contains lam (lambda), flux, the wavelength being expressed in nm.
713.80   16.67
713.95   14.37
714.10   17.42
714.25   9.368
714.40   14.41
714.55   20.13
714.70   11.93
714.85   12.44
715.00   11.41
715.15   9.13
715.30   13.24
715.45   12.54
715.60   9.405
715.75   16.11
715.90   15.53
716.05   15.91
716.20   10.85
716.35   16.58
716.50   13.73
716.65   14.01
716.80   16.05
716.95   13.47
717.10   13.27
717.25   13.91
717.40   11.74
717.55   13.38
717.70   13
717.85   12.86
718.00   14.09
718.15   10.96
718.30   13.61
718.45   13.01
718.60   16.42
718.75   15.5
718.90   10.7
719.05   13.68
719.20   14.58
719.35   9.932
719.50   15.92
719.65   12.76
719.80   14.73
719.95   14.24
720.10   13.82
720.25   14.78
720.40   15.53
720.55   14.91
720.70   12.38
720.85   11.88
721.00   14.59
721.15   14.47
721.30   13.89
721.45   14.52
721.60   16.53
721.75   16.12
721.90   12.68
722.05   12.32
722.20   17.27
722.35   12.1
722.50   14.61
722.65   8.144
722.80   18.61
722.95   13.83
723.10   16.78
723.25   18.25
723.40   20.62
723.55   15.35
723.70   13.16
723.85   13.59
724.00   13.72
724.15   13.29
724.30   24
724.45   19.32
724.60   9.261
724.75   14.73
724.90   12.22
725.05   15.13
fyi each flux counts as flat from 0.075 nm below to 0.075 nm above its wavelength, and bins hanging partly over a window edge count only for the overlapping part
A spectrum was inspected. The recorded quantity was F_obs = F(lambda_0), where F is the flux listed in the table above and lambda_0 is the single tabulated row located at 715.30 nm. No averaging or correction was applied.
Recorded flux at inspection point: 13.24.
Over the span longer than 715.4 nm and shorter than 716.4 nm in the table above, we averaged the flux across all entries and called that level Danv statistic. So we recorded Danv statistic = 13.8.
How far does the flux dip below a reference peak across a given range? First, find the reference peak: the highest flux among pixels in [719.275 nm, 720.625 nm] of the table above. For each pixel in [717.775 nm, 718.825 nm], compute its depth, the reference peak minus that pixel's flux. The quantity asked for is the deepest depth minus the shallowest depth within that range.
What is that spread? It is 5.5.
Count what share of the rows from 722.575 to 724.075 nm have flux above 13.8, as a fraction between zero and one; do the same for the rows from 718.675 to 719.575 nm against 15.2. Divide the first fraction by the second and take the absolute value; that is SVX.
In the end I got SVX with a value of 1.8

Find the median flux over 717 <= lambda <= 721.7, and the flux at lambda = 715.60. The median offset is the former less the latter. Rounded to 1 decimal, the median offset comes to 4.5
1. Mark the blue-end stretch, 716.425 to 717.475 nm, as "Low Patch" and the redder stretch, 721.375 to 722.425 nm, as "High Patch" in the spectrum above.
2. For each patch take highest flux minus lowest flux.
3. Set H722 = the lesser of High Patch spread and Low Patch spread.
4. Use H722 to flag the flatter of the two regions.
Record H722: 4.3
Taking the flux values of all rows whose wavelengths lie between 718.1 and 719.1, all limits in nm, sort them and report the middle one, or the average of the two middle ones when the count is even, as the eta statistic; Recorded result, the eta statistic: 13.6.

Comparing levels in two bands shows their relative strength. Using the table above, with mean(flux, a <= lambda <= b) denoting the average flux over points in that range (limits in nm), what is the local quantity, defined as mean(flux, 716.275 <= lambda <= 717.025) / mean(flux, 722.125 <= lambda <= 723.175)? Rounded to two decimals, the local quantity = 1.02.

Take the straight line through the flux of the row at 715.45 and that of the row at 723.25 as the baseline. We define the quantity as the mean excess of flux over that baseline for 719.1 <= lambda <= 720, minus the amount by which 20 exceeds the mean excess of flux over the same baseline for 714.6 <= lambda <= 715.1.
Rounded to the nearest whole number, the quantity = -22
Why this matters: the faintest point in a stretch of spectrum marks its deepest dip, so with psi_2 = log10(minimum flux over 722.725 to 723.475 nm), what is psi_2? 1.14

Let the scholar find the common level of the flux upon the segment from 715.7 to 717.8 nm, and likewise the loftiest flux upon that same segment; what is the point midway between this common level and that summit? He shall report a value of 15.3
